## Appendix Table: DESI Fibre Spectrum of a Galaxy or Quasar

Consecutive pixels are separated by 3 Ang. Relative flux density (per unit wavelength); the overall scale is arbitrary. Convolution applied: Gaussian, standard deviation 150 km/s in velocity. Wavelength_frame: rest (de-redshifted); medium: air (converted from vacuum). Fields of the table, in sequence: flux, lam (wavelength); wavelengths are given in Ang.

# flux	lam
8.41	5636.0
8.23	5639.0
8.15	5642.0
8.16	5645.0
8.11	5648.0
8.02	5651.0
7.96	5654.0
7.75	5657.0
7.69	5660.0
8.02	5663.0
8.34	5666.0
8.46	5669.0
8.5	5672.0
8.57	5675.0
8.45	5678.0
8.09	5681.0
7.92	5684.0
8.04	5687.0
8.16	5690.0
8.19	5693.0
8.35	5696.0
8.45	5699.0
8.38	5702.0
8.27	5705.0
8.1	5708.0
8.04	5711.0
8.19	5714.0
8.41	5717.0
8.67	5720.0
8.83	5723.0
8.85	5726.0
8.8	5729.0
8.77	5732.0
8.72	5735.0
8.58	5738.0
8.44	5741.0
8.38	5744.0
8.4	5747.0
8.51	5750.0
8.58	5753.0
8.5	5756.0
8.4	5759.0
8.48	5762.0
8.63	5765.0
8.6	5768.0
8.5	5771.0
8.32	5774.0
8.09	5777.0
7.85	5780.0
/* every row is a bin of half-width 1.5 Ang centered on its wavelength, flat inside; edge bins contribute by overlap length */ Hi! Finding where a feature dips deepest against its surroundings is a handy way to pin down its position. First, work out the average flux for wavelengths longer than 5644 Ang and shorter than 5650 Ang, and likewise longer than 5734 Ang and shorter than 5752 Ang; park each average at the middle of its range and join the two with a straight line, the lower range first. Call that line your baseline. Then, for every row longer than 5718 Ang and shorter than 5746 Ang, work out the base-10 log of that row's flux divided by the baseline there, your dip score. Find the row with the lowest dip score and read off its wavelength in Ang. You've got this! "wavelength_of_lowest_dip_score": 5744.0 Ang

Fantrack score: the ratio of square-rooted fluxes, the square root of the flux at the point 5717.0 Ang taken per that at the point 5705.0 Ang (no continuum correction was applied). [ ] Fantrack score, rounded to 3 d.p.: 1.008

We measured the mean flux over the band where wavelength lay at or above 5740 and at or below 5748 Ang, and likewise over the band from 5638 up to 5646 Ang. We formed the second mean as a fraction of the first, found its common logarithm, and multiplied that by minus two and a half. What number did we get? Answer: 0.030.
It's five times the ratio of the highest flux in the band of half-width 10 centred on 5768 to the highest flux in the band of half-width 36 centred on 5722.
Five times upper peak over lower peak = 4.88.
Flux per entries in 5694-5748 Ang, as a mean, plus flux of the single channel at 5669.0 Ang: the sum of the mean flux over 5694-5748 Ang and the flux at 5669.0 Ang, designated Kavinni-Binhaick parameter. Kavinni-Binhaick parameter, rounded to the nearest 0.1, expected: 16.9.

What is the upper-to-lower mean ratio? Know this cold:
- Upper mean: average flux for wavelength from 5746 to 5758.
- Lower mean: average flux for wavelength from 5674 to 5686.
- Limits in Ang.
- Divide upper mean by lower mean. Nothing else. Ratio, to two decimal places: 1.03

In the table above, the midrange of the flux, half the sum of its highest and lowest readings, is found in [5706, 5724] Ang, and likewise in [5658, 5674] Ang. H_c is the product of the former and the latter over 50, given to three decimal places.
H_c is 1.366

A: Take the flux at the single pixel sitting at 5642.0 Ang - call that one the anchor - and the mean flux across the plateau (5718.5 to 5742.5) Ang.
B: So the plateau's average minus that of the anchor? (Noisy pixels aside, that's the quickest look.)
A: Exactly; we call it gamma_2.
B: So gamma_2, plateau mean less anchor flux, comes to 0.56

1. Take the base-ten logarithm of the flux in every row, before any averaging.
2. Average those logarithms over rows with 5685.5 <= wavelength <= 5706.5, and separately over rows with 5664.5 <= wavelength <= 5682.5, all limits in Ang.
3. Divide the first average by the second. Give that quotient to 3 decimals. 0.992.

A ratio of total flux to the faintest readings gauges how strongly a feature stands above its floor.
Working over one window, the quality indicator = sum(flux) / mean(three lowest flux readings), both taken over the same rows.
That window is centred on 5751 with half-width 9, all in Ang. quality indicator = 6.05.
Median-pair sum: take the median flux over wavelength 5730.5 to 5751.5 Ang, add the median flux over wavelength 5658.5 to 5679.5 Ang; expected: 17.0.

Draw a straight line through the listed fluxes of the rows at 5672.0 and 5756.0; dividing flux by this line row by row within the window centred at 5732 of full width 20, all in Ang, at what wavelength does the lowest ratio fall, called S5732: 5741.0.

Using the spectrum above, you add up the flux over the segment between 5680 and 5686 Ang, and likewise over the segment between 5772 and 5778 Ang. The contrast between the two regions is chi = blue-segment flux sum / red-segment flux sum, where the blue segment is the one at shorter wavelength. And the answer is 0.98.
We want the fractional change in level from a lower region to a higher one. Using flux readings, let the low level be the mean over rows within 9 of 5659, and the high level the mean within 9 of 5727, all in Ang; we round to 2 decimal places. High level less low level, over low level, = 0.10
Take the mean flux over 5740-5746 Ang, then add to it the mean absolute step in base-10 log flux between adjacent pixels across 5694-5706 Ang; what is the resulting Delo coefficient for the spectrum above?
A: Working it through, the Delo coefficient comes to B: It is 8.41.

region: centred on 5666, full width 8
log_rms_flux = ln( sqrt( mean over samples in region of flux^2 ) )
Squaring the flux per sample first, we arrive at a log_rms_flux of 2.113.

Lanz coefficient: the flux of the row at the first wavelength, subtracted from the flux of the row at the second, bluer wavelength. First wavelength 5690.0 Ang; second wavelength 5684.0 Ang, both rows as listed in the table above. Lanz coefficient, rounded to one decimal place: -0.2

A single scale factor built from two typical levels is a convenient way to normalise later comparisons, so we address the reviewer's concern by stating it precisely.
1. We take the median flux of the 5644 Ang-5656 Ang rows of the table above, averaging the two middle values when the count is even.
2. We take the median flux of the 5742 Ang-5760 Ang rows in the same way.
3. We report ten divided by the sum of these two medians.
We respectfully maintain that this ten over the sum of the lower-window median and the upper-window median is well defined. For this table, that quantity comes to 0.606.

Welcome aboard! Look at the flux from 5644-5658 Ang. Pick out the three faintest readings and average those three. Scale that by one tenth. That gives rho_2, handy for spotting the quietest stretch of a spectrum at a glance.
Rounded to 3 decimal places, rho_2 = 0.791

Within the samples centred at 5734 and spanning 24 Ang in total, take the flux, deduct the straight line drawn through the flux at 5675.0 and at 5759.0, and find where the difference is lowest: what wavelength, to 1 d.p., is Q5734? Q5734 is 5744.0 Ang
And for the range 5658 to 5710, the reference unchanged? 5660.0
